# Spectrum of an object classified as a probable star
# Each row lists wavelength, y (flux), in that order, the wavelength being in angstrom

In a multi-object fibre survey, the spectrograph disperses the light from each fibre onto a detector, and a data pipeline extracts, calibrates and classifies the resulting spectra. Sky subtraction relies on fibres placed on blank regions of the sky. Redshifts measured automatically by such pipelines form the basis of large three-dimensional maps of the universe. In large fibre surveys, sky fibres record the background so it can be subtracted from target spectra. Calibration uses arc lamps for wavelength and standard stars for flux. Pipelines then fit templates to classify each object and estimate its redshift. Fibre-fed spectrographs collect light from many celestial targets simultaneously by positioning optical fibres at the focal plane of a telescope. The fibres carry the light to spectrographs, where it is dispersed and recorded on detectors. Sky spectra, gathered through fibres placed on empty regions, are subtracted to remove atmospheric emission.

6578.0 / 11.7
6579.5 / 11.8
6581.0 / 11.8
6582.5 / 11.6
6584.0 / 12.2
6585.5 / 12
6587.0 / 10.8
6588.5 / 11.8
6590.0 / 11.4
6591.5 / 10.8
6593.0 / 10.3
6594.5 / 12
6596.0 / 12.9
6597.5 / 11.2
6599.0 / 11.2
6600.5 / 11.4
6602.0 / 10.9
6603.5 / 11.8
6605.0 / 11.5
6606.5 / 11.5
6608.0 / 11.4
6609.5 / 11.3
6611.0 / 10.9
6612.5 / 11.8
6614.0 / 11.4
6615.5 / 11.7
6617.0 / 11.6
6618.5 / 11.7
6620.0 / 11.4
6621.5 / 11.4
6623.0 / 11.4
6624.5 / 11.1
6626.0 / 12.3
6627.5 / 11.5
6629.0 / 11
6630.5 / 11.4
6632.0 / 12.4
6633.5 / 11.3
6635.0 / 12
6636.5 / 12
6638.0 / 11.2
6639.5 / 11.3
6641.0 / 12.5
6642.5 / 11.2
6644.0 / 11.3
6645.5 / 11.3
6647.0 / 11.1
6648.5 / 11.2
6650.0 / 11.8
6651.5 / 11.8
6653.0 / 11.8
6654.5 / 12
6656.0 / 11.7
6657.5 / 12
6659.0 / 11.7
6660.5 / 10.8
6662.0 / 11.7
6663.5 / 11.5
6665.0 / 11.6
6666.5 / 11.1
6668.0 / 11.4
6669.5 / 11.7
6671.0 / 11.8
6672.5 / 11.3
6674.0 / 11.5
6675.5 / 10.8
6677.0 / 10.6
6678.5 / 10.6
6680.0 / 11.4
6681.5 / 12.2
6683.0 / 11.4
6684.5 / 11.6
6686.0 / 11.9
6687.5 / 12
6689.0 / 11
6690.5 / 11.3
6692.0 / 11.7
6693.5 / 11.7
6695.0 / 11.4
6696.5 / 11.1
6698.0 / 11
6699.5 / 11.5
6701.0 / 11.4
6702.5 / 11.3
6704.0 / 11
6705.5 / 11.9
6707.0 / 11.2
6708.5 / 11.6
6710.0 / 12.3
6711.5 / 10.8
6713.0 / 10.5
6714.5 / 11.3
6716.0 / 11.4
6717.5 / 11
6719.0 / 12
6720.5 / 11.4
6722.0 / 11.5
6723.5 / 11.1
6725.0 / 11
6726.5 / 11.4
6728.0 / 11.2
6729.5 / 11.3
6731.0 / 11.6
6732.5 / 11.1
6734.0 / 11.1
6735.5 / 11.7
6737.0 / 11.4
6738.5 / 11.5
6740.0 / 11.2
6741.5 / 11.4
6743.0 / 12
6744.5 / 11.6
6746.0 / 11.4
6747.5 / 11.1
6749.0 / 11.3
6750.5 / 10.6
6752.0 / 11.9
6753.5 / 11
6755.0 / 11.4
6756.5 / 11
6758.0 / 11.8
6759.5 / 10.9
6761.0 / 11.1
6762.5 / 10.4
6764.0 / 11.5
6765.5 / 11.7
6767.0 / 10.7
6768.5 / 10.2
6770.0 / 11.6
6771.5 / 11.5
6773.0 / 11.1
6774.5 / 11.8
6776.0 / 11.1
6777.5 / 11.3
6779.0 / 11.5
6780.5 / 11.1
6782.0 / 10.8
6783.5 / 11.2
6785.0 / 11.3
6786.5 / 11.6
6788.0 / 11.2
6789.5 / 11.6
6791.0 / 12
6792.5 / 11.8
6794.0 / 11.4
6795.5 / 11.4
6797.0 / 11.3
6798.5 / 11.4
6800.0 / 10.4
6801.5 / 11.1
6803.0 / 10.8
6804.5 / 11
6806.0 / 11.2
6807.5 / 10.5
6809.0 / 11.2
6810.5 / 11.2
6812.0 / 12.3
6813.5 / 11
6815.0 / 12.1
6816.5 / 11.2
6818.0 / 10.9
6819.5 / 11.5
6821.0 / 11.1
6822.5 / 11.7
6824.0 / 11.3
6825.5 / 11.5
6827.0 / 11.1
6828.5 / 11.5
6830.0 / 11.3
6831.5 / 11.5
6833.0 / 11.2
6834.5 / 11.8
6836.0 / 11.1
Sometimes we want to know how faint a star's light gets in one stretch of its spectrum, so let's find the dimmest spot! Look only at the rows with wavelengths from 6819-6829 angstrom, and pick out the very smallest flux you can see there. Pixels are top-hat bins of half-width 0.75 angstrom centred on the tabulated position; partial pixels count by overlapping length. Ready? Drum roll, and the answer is 11.1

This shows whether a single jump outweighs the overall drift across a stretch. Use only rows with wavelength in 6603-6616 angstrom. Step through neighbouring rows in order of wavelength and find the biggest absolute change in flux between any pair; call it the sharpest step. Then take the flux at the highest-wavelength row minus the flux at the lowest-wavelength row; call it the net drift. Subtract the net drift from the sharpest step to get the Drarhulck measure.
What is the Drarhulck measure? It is 1.0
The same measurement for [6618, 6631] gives 1.5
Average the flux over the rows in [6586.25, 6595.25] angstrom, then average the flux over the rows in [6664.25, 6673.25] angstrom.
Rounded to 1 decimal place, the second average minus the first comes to 0.3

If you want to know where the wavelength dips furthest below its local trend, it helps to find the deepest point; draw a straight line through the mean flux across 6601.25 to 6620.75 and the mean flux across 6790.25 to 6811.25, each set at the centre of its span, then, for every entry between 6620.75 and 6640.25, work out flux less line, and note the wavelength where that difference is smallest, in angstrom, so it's 6629.0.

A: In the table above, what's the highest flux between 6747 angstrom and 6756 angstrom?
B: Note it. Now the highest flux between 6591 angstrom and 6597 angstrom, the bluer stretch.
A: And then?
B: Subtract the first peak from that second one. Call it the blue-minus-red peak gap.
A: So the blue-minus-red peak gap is 1.0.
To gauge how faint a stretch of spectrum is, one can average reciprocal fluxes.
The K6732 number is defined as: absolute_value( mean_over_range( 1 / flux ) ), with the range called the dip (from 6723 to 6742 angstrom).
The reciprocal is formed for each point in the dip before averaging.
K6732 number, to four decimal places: 0.0885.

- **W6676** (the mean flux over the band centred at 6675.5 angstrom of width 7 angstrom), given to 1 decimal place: 11.0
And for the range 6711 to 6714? 10.7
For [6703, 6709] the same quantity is 11.4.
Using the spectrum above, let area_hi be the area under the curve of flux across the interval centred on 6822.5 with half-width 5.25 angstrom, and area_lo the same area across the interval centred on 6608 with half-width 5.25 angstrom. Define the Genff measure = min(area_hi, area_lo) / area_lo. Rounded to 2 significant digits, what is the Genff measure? 0.99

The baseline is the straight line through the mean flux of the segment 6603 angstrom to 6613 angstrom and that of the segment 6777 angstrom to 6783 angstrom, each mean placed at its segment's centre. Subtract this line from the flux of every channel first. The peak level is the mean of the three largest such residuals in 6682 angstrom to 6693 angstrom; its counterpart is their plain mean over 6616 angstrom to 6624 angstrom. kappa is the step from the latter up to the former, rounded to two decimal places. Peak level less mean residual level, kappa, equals 0.48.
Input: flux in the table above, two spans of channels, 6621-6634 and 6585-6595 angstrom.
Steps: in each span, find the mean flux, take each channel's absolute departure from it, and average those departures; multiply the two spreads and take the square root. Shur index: 0.455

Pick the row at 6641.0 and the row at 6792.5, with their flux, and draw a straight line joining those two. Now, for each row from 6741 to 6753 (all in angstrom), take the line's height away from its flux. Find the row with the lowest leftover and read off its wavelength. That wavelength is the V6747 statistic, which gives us 6750.5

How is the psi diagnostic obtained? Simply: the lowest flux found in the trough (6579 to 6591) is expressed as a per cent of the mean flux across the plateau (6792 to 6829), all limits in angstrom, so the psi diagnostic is 96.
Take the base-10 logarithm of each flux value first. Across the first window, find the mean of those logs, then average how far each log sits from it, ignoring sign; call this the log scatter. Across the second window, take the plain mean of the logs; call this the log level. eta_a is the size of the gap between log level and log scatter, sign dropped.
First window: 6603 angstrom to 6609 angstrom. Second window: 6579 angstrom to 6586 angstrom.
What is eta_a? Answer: 1.07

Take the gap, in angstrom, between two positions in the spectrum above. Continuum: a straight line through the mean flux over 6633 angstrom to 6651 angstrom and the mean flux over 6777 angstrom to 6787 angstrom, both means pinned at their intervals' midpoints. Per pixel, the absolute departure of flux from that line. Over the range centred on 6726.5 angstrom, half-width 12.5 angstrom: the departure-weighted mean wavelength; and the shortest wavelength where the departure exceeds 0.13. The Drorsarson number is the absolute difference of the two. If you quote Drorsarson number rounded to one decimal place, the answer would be 8.8 angstrom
